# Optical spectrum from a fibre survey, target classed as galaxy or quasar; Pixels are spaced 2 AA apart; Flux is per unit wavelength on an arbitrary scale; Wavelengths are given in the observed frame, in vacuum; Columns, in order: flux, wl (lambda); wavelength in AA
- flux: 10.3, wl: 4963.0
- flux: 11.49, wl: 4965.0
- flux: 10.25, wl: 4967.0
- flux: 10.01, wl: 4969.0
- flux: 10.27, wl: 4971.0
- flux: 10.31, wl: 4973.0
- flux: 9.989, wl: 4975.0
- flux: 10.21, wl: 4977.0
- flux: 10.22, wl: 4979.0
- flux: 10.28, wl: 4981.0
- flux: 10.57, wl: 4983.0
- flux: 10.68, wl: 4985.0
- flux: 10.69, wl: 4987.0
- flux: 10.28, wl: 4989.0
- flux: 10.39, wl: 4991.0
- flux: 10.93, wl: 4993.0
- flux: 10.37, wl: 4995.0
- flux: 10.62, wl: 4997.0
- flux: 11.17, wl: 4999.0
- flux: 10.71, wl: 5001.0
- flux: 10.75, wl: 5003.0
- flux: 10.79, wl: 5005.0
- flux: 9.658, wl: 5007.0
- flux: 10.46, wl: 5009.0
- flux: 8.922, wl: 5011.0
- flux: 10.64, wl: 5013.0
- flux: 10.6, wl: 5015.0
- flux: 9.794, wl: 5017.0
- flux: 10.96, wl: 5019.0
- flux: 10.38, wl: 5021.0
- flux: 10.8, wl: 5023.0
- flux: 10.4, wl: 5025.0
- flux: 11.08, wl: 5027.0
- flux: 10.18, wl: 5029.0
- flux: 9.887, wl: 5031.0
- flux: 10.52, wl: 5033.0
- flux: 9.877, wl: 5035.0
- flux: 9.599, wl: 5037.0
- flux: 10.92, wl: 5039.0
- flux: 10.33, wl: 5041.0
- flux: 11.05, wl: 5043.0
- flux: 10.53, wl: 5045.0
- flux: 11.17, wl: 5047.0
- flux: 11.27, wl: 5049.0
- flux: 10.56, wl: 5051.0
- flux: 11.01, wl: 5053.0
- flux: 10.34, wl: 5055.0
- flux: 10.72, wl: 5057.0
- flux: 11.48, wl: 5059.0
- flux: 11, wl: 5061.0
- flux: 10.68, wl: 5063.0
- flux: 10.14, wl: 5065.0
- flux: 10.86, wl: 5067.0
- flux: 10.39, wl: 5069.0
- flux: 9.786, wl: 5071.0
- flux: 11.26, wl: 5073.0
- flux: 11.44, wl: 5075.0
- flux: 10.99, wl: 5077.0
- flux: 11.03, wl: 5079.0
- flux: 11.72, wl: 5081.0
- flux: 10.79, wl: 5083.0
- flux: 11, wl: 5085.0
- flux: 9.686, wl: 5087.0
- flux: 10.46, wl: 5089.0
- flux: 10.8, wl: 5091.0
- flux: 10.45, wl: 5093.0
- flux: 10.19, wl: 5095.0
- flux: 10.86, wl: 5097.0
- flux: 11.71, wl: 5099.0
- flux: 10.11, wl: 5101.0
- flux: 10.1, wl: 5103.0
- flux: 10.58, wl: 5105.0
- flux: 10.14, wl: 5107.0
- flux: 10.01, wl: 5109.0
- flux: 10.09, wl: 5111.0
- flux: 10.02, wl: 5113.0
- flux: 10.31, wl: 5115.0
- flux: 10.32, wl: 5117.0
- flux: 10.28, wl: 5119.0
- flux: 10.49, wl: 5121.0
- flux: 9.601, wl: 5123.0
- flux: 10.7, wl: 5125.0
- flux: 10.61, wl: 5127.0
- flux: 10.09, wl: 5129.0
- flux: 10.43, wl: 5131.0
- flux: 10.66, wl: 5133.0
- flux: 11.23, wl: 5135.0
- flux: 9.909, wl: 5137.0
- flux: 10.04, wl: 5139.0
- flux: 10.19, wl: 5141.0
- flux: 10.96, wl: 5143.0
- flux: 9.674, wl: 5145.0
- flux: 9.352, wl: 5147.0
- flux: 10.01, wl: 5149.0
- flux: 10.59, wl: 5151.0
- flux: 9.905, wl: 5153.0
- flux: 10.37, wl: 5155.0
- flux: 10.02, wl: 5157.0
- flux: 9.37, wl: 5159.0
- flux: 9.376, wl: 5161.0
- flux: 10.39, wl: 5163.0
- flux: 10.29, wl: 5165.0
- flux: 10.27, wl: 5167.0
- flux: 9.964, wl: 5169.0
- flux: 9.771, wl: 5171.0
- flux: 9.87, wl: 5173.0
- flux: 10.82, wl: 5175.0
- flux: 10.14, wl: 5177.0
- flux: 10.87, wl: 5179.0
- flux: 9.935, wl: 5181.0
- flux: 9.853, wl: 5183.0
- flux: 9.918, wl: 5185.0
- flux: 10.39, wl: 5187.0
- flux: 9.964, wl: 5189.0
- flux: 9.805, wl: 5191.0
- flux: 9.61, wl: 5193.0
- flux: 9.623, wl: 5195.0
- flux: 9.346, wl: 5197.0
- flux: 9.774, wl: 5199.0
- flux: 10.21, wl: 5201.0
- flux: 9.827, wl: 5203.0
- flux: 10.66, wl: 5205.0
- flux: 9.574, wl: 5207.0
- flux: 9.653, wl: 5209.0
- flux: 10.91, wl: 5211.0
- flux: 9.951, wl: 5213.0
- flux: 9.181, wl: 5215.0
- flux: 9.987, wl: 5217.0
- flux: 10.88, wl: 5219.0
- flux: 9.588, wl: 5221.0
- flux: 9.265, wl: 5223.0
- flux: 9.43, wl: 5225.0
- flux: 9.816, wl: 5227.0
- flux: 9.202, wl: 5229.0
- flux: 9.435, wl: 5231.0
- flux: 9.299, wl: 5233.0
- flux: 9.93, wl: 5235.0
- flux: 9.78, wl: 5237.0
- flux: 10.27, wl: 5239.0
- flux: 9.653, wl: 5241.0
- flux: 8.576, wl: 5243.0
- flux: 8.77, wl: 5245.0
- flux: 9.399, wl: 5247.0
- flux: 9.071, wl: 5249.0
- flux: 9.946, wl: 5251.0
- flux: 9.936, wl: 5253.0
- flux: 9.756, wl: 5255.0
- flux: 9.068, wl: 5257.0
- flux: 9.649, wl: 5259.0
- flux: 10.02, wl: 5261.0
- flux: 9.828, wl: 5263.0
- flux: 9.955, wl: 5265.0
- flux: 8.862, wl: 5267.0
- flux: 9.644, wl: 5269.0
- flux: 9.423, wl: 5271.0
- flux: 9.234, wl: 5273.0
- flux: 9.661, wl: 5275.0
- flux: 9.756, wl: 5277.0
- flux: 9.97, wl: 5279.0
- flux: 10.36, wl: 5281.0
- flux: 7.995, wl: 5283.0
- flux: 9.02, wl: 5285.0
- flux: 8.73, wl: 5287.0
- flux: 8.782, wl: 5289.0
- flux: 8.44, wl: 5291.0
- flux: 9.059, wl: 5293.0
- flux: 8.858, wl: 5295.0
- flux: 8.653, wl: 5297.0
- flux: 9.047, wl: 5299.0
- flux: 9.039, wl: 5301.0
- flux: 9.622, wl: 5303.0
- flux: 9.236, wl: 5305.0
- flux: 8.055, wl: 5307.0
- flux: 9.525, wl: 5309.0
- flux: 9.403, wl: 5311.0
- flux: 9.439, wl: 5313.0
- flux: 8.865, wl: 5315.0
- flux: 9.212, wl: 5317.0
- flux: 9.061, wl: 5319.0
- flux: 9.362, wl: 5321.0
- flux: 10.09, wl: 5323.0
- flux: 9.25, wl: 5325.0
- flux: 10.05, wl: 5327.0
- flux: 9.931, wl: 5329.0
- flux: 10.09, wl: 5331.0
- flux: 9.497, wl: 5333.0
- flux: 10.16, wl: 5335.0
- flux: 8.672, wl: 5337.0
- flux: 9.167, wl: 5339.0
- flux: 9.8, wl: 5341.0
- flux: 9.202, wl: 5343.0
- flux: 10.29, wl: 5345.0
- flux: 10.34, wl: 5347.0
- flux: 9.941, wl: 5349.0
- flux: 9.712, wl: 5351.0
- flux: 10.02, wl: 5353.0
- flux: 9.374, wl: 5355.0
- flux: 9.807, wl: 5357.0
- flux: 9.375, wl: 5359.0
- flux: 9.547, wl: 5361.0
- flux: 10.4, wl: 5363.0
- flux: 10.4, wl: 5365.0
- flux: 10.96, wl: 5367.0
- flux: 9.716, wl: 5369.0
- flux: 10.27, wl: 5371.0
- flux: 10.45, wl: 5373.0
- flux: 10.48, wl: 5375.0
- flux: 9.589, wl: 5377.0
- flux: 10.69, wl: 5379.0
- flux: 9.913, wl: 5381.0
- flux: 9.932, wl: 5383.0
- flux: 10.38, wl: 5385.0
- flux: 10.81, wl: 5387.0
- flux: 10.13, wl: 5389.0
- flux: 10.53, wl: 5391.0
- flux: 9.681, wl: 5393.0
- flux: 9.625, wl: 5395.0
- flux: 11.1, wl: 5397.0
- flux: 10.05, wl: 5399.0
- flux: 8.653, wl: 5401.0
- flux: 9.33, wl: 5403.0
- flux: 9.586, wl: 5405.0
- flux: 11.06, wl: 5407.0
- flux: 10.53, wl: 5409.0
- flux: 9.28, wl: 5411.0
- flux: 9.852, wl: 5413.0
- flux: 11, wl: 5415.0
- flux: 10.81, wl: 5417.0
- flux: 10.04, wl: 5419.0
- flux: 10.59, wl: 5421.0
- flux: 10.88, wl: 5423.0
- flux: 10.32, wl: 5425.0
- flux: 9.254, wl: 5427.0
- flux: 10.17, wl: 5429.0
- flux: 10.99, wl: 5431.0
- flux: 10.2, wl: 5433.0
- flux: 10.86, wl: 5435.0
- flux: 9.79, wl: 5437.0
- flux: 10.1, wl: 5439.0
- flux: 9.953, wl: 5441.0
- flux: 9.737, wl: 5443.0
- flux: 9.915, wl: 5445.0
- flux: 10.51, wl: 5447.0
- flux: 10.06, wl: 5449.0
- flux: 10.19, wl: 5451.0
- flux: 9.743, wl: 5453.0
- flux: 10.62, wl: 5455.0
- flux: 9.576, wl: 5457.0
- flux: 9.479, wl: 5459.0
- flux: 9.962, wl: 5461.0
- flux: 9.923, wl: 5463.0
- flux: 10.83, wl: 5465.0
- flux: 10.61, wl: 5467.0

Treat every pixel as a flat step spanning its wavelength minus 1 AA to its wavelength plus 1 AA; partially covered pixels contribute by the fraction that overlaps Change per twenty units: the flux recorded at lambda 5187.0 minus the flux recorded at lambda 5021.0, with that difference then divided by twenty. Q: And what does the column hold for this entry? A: 0.00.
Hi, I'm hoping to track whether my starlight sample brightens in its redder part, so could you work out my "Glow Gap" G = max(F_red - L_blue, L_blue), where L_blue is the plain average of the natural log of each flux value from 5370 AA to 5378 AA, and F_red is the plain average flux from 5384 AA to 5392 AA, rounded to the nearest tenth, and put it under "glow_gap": 8.1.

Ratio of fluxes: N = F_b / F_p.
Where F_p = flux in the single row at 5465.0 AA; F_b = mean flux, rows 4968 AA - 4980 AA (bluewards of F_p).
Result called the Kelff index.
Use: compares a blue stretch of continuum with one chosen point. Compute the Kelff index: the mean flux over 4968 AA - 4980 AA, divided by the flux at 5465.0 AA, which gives 0.94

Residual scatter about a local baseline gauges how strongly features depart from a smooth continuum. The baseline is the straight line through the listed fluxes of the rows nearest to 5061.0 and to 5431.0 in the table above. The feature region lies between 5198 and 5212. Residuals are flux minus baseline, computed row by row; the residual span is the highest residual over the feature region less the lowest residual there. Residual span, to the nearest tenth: 1.3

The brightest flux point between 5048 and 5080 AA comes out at 11.48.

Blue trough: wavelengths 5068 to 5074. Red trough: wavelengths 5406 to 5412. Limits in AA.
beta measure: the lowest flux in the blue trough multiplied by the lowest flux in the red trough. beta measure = 91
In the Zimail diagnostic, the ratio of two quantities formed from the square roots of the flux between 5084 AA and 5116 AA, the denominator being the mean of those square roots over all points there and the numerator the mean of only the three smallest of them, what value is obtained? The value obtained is 0.976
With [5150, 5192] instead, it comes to 0.971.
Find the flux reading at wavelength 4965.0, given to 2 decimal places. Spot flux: 11.49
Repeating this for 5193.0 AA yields 9.61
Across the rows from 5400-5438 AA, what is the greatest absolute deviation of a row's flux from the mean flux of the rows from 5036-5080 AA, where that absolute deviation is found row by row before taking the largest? 2.1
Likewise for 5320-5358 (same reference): 2.1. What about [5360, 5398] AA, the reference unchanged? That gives 1.2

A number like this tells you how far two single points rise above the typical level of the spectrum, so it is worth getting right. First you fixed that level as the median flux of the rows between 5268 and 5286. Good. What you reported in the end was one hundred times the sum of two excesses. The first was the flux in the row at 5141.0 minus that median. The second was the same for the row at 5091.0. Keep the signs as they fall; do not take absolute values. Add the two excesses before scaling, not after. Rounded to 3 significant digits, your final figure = 170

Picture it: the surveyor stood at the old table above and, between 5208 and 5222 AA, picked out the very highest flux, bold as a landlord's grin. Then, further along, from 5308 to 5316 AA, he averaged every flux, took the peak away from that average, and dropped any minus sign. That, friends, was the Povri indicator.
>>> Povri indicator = 1.6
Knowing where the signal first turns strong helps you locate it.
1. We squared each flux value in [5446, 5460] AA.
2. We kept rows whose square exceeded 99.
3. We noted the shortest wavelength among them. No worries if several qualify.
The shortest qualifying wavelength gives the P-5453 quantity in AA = 5447.0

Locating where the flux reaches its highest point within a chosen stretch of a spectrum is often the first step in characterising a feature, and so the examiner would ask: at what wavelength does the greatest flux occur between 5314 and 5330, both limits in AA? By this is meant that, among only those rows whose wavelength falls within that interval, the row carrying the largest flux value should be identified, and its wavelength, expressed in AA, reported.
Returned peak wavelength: 5323.0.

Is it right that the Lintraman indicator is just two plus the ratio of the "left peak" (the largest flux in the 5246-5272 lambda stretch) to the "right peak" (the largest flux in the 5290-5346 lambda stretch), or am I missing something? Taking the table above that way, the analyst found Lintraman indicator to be 2.97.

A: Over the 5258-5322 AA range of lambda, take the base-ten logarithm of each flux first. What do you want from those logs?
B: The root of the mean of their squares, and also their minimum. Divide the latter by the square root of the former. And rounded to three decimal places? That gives 0.919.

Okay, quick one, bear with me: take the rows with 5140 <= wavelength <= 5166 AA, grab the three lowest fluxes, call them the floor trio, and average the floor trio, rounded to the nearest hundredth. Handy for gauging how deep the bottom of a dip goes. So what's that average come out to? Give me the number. 9.37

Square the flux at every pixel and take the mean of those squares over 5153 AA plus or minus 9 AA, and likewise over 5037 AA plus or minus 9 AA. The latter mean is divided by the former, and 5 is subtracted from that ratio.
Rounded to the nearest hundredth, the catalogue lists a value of -3.90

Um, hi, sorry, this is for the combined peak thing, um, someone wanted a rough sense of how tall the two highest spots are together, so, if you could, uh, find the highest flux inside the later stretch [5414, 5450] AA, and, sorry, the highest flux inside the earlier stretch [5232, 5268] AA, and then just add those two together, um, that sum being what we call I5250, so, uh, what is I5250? 21.3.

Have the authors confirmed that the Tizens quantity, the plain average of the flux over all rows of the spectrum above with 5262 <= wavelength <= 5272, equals 9.5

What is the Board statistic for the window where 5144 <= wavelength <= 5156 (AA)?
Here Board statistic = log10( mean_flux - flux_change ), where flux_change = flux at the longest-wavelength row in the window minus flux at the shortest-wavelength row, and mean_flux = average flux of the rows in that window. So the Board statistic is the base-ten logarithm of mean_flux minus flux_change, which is 0.97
